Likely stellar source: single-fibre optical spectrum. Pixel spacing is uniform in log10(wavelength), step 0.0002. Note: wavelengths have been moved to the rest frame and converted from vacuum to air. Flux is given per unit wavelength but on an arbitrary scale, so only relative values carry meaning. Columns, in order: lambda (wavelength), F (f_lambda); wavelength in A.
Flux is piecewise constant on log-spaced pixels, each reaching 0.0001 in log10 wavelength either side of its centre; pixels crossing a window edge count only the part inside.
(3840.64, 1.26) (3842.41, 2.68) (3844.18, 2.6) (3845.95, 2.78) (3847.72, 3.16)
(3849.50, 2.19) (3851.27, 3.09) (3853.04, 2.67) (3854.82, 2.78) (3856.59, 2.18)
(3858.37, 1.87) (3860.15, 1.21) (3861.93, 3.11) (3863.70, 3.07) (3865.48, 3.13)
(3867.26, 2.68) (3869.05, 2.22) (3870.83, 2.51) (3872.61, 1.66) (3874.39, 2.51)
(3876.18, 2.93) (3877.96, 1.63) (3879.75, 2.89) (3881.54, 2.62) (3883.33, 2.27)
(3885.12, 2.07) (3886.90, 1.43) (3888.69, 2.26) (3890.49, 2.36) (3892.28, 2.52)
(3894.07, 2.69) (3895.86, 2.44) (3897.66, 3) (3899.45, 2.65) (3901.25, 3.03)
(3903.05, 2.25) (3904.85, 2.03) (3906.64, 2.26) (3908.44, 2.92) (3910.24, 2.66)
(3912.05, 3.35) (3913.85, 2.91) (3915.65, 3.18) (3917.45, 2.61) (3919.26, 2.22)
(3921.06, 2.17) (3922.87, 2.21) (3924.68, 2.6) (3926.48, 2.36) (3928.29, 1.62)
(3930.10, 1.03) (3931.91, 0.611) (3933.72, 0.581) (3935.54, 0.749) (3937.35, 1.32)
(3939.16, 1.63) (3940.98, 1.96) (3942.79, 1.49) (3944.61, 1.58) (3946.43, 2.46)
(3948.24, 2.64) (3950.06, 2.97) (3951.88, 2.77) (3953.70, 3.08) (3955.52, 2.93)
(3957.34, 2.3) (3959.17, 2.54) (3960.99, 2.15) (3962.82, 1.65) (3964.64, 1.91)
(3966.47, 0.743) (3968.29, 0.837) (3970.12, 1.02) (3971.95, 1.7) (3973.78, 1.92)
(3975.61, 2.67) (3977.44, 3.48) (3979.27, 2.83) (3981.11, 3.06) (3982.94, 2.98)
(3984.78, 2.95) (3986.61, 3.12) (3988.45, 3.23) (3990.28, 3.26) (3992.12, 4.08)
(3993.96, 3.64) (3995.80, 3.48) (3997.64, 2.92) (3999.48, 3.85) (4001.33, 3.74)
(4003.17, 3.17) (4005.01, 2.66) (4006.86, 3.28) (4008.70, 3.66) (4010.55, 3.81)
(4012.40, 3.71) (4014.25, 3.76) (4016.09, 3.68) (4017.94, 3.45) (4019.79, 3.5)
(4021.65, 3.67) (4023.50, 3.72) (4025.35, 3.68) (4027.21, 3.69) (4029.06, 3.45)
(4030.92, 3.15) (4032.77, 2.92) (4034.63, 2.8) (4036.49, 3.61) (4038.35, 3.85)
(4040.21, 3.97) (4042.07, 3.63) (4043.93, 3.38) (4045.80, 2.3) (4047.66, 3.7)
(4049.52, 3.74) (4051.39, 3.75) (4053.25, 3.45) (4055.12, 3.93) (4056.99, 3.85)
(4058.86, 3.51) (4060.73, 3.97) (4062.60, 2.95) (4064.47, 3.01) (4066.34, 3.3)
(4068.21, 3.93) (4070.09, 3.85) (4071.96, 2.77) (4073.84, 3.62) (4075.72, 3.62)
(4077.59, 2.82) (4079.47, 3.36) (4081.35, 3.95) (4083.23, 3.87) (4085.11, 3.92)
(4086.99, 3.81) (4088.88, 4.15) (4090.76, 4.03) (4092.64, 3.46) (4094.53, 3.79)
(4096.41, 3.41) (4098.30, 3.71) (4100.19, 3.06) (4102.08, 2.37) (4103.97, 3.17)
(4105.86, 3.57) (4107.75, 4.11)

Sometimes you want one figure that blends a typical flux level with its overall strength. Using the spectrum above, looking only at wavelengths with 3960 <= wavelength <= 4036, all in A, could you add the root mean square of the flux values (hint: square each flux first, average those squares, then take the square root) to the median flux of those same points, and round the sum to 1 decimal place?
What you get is 6.3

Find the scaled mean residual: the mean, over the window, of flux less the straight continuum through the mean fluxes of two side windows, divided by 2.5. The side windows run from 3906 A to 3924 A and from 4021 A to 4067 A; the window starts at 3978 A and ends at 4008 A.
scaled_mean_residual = 0.0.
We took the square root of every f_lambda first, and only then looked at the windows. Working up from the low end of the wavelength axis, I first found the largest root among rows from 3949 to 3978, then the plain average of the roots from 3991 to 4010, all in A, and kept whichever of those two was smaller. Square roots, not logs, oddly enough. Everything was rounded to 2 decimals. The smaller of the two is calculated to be 1.85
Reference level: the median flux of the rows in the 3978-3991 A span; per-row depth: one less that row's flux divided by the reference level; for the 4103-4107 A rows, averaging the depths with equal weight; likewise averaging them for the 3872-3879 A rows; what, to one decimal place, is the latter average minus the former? 0.4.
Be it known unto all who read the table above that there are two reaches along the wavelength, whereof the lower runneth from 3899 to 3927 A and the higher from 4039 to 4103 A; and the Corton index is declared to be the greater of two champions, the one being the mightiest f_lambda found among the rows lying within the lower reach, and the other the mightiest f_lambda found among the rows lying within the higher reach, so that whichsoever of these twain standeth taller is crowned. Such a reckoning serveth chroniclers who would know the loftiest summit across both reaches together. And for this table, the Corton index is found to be 4.15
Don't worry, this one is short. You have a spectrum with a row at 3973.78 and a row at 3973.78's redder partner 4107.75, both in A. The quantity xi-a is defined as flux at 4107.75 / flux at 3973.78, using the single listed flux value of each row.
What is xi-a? 2.1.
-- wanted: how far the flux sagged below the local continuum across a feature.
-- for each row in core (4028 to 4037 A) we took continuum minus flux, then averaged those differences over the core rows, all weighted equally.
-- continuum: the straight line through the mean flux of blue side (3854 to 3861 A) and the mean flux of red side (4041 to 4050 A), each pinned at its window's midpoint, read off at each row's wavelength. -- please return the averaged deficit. 0.1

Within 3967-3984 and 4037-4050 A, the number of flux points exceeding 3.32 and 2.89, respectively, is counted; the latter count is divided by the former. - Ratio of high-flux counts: 6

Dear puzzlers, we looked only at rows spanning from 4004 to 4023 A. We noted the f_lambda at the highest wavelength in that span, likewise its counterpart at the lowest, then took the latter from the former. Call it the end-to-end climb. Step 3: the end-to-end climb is 1.0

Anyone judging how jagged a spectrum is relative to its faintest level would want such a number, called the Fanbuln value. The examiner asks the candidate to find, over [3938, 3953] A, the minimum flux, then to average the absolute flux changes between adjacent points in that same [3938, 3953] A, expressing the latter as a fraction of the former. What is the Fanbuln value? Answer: 0.24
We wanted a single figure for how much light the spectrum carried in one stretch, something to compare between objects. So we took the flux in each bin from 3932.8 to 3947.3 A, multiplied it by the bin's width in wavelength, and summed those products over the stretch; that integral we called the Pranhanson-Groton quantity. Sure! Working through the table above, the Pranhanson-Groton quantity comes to 21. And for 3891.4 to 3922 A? 81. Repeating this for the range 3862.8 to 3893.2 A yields 73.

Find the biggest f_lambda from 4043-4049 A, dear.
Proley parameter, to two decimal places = 3.70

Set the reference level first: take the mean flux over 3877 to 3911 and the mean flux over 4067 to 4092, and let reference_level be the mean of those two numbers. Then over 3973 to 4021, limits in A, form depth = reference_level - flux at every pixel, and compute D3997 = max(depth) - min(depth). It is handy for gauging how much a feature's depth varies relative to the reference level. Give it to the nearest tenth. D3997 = 2.2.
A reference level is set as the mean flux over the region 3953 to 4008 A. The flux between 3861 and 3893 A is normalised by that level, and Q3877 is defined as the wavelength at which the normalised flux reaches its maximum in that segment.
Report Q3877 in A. 3865.48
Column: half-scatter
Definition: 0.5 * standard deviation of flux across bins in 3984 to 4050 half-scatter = 0.20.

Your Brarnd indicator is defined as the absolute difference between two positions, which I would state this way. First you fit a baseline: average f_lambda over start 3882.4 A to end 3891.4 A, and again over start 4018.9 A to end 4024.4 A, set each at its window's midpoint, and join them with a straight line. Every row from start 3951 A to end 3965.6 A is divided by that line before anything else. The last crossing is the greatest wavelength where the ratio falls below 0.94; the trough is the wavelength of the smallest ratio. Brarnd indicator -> 1.8 A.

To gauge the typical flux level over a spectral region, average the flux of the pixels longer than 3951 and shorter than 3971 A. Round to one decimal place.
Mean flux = 2.0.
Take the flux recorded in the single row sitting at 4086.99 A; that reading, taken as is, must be 3.81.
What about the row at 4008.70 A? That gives 3.66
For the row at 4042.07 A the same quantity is 3.63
